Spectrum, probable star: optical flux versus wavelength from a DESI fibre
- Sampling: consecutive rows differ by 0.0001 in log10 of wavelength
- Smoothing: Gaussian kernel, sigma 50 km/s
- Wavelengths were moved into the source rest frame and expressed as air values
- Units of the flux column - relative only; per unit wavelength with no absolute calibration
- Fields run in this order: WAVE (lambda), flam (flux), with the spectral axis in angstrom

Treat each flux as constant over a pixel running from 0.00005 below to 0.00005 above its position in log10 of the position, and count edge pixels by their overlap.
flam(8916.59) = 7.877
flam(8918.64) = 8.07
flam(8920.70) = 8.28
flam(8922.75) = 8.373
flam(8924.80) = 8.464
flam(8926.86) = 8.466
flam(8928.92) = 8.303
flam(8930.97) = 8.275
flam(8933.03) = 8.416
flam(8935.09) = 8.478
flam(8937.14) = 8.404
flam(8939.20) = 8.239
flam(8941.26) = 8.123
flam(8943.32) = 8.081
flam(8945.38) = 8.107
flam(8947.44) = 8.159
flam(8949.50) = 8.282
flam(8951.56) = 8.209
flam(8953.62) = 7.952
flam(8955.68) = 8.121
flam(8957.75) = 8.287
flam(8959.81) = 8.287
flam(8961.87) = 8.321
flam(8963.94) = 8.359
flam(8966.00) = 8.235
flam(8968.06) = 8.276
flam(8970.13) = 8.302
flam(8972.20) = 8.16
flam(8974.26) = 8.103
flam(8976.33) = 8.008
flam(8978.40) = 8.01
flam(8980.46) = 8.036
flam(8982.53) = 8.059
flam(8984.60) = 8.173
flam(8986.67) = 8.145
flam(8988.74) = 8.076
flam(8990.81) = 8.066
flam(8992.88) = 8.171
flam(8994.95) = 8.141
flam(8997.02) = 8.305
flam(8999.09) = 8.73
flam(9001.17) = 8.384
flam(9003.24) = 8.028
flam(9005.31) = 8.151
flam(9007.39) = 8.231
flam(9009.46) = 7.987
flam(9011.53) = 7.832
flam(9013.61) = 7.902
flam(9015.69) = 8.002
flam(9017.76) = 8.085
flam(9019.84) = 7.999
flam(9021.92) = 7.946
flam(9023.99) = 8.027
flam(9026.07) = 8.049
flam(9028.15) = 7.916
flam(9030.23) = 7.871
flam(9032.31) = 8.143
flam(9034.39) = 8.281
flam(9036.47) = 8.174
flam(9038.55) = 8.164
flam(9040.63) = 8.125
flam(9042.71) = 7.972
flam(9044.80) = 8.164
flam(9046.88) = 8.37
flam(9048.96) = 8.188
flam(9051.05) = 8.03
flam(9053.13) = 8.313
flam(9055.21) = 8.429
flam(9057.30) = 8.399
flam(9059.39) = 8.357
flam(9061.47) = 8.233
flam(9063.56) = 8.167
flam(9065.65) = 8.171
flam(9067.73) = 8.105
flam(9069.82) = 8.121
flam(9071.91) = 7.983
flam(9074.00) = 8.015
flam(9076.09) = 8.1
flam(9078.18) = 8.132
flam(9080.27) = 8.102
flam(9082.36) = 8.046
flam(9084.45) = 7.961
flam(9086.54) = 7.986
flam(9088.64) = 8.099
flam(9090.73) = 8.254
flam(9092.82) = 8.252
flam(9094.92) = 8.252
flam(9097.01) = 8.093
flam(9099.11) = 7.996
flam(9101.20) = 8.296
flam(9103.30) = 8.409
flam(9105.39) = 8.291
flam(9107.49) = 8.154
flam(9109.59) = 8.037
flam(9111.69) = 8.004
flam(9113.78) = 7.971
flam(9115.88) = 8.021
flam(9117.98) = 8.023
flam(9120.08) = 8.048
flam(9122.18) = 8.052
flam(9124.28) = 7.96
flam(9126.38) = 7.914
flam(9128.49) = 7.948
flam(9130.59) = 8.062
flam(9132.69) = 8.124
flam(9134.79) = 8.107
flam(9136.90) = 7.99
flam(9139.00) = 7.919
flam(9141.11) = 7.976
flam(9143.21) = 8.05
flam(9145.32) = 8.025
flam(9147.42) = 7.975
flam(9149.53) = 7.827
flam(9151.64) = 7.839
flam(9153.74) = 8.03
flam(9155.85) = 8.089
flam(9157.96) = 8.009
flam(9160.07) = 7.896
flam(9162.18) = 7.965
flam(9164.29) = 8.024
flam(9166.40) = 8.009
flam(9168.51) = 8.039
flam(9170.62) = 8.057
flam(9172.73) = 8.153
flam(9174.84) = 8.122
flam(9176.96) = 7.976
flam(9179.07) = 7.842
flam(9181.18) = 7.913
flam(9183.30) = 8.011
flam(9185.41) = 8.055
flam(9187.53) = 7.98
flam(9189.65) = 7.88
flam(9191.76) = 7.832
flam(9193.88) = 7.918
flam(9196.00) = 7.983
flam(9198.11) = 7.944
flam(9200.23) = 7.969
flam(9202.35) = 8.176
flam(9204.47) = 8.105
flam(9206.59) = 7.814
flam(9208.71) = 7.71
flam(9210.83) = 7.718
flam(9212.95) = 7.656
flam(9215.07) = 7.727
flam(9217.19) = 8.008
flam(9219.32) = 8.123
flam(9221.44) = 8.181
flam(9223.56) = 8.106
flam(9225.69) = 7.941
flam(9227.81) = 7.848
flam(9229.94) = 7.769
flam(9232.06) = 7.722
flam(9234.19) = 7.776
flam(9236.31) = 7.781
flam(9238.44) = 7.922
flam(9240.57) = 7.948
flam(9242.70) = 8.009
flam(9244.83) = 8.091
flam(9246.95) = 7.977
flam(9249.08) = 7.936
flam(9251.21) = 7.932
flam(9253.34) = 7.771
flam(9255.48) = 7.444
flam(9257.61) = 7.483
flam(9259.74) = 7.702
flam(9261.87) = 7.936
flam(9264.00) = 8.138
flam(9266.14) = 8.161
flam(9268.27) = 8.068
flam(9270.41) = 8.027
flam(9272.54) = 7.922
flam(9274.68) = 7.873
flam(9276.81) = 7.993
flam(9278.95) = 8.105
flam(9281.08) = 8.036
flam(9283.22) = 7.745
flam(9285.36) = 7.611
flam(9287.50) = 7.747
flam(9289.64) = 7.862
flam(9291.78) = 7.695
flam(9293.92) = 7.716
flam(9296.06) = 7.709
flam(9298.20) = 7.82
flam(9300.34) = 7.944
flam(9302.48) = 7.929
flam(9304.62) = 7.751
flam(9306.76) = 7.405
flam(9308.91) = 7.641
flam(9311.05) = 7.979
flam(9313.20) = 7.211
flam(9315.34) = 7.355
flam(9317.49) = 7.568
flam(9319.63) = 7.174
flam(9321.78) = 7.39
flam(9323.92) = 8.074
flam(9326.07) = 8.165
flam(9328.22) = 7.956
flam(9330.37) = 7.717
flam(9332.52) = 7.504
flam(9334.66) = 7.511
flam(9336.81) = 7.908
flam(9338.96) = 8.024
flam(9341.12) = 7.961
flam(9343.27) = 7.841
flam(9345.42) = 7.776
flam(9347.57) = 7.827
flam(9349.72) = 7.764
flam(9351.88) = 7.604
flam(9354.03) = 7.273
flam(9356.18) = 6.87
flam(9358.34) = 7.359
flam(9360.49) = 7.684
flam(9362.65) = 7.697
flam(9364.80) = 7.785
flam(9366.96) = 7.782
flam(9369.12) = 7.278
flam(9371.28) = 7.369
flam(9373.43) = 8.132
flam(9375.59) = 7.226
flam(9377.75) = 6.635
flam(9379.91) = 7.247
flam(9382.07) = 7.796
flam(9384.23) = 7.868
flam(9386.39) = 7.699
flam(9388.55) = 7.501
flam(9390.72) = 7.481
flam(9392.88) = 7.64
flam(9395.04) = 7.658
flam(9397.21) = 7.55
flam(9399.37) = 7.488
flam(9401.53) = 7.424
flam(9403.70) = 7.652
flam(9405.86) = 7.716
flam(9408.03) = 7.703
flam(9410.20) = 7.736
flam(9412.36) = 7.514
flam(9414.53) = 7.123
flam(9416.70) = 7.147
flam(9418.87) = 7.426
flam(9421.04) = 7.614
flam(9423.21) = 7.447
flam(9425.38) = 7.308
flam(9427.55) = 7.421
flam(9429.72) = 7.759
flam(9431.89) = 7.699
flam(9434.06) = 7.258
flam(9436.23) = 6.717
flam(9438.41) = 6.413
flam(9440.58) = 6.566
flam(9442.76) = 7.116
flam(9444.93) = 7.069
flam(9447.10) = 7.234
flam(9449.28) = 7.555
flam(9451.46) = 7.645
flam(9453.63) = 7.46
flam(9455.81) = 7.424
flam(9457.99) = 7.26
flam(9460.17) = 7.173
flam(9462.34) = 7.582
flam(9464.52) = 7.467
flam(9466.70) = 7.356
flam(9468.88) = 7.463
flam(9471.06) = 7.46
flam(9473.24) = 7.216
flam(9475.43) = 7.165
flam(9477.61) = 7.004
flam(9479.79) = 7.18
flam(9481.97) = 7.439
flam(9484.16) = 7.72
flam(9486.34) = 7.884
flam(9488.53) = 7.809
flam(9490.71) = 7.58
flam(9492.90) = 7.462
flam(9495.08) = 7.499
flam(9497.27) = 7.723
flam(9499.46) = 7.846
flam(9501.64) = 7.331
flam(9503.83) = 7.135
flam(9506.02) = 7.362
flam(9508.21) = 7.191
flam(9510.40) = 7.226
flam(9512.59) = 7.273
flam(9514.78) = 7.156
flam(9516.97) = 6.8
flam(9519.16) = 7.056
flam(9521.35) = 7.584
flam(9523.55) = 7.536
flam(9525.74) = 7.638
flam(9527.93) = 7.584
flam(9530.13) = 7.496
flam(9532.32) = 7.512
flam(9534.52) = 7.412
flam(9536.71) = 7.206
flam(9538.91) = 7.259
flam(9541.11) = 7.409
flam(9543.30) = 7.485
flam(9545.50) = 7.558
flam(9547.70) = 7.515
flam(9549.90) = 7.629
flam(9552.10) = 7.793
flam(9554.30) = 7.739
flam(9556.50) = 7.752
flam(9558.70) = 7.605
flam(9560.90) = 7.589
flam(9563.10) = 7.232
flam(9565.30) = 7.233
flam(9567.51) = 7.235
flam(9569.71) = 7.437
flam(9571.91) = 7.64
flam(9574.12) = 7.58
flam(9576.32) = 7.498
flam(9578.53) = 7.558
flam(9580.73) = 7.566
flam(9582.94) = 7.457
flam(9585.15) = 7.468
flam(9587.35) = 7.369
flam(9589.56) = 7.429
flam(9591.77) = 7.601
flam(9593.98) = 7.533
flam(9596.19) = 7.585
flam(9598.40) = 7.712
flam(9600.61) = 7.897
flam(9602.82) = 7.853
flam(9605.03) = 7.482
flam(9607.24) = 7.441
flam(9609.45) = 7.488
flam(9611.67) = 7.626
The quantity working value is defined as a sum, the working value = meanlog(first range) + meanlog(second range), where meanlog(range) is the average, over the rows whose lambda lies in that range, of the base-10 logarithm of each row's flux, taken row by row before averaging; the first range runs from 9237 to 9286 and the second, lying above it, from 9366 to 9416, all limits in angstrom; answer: 1.77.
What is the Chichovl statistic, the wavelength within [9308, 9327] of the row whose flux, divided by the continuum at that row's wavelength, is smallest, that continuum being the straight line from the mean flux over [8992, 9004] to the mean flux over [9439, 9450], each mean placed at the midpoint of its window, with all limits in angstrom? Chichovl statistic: 9319.63 angstrom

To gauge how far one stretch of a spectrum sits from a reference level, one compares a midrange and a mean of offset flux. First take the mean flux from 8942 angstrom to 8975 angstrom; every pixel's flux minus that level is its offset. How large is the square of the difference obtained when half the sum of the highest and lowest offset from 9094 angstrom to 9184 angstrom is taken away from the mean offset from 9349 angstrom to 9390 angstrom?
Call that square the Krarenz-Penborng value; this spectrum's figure 0.38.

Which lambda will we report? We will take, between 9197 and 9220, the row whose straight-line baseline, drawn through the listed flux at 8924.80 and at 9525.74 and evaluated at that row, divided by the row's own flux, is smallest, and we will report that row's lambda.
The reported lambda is 9202.35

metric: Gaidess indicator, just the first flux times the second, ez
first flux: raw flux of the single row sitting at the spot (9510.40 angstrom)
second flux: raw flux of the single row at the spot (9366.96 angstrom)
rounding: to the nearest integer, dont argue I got 56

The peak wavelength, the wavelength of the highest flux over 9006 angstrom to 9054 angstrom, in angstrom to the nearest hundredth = 9046.88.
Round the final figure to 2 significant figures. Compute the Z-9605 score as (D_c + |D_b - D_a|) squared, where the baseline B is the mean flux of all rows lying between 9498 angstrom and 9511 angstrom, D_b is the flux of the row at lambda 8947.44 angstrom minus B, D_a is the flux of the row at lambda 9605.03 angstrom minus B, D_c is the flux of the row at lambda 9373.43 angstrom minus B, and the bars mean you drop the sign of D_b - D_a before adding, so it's 2.1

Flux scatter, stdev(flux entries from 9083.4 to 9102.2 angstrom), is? 0.13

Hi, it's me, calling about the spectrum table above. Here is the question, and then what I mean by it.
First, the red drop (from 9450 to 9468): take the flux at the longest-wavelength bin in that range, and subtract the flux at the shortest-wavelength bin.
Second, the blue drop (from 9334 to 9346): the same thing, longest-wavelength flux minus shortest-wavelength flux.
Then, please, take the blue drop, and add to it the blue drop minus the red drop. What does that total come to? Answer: 0.8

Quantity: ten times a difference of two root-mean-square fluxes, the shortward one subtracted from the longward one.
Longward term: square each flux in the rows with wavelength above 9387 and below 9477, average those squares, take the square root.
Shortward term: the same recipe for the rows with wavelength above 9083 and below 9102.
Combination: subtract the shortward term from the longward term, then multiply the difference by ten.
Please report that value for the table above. -7.46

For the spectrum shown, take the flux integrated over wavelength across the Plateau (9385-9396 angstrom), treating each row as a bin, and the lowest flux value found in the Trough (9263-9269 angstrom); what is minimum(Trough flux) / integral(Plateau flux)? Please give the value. 0.10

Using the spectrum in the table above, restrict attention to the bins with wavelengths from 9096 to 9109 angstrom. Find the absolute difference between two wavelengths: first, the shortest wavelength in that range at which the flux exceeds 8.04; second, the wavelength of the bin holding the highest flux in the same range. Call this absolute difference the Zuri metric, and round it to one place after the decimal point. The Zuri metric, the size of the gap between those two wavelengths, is 6.3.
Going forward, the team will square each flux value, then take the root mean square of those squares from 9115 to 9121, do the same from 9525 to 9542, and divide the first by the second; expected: 1.16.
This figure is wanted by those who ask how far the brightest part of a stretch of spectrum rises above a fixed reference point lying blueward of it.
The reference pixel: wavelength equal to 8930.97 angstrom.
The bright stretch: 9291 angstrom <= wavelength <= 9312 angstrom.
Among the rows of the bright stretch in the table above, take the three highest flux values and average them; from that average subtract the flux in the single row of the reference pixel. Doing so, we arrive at -0.32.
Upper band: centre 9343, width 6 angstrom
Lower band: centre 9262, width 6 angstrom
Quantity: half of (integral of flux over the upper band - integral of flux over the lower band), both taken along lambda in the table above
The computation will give 0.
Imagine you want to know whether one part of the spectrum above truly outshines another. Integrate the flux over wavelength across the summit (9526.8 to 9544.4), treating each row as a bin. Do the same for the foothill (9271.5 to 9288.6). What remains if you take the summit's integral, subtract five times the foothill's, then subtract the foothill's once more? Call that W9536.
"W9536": -678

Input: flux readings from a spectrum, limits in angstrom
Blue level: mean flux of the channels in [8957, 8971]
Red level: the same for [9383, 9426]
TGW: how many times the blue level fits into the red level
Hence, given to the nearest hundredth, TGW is 0.91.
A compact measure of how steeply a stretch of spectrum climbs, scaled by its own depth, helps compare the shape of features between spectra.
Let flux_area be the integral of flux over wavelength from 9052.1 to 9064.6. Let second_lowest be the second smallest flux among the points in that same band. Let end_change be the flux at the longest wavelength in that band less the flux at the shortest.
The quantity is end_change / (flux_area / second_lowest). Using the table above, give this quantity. -0.012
